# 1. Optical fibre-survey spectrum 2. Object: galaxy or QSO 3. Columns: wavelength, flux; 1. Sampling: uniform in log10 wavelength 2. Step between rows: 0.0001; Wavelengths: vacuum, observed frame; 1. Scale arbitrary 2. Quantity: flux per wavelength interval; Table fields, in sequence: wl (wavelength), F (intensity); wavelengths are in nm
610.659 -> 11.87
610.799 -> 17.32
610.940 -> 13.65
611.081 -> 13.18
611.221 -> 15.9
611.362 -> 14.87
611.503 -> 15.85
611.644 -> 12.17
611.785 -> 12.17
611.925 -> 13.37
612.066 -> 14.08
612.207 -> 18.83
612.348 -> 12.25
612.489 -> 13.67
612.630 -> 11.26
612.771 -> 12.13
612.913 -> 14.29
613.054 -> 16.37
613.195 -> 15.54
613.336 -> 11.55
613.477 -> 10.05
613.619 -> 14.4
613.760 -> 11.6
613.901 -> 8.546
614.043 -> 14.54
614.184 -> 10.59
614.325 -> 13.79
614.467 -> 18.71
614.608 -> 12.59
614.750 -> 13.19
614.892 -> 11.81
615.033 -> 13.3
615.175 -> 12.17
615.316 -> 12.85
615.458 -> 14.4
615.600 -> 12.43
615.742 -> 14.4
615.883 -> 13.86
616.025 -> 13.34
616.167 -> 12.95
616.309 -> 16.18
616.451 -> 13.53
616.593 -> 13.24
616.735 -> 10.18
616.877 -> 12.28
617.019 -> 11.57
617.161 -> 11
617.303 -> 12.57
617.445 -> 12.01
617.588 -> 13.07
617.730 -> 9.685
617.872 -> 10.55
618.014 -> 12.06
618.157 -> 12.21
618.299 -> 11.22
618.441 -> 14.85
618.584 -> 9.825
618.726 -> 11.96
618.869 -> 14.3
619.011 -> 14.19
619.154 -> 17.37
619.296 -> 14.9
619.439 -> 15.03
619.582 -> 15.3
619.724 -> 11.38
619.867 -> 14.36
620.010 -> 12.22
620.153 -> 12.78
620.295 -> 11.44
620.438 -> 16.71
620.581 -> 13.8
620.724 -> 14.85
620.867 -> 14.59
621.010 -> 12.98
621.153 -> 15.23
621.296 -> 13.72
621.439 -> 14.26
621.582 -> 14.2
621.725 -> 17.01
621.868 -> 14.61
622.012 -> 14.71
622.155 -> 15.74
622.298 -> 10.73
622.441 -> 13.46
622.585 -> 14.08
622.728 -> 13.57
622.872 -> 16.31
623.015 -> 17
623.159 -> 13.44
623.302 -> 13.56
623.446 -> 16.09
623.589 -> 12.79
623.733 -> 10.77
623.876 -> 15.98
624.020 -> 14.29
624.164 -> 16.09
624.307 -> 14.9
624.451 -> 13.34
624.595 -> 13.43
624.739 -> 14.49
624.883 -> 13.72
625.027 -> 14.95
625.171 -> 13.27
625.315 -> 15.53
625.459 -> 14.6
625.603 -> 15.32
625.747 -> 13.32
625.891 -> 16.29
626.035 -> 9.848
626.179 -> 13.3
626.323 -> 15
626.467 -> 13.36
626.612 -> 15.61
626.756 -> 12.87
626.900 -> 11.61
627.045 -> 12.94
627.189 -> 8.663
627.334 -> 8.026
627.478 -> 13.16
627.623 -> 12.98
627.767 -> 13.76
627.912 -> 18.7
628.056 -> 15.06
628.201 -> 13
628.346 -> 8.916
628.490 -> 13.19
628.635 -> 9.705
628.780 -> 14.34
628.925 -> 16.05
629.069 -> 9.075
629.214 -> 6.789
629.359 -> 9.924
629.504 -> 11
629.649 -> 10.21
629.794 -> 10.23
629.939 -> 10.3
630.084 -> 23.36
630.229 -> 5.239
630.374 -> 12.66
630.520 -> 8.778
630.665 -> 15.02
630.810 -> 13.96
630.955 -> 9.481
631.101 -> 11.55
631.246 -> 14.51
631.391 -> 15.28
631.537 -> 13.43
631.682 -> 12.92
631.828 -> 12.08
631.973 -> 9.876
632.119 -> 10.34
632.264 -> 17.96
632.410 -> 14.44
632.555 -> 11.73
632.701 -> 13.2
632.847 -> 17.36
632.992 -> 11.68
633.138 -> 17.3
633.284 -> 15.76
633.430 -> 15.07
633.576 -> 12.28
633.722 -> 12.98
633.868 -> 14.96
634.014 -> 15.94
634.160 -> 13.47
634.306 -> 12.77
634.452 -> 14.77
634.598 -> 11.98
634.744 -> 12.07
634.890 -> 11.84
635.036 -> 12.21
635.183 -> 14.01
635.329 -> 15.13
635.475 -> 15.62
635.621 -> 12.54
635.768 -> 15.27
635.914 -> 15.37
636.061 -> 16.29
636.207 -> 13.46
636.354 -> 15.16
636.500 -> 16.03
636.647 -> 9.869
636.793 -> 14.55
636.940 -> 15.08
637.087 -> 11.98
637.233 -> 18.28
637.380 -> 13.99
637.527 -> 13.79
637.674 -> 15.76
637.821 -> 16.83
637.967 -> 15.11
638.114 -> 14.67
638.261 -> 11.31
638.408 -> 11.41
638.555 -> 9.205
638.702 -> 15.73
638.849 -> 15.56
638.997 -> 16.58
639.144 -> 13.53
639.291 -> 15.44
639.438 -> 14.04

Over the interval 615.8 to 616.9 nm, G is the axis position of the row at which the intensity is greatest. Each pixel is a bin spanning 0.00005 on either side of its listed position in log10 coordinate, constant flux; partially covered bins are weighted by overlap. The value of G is 616.309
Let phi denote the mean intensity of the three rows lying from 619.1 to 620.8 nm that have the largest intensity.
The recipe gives 16.5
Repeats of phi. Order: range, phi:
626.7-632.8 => 20.0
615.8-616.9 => 14.5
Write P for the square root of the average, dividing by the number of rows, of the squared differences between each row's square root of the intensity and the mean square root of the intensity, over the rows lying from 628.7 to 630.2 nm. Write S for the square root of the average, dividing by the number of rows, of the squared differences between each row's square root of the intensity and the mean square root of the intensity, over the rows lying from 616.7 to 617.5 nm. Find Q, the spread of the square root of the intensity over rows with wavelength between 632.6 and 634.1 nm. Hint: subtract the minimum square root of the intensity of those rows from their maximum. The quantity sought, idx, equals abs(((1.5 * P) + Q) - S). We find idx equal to 1.52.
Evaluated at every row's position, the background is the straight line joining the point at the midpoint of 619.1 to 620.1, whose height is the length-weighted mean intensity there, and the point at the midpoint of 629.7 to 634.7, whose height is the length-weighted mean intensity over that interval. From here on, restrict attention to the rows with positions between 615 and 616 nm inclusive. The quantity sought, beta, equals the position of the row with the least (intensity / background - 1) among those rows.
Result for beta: 615.175 nm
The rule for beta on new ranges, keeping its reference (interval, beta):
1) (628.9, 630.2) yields 629.214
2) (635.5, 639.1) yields 638.555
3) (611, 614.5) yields 613.901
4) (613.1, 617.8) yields 613.901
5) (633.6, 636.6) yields 634.890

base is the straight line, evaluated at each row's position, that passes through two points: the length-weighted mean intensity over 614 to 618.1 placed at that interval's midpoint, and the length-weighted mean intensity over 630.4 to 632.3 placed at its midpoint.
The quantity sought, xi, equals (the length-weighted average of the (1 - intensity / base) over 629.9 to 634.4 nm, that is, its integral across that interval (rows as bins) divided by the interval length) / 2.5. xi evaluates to -0.027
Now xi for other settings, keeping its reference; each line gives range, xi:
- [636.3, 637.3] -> -0.060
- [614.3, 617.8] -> -0.005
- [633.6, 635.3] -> -0.026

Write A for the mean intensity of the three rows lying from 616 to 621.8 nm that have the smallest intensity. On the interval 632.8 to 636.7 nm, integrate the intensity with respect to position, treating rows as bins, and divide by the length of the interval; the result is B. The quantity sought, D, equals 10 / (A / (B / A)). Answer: 1.4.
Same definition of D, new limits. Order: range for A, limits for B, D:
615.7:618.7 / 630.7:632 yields 1.3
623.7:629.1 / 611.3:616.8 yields 1.8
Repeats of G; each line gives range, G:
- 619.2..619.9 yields 619.582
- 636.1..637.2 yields 636.500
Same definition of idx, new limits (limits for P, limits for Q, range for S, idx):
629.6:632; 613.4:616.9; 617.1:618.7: 1.97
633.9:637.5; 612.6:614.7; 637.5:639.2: 1.46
